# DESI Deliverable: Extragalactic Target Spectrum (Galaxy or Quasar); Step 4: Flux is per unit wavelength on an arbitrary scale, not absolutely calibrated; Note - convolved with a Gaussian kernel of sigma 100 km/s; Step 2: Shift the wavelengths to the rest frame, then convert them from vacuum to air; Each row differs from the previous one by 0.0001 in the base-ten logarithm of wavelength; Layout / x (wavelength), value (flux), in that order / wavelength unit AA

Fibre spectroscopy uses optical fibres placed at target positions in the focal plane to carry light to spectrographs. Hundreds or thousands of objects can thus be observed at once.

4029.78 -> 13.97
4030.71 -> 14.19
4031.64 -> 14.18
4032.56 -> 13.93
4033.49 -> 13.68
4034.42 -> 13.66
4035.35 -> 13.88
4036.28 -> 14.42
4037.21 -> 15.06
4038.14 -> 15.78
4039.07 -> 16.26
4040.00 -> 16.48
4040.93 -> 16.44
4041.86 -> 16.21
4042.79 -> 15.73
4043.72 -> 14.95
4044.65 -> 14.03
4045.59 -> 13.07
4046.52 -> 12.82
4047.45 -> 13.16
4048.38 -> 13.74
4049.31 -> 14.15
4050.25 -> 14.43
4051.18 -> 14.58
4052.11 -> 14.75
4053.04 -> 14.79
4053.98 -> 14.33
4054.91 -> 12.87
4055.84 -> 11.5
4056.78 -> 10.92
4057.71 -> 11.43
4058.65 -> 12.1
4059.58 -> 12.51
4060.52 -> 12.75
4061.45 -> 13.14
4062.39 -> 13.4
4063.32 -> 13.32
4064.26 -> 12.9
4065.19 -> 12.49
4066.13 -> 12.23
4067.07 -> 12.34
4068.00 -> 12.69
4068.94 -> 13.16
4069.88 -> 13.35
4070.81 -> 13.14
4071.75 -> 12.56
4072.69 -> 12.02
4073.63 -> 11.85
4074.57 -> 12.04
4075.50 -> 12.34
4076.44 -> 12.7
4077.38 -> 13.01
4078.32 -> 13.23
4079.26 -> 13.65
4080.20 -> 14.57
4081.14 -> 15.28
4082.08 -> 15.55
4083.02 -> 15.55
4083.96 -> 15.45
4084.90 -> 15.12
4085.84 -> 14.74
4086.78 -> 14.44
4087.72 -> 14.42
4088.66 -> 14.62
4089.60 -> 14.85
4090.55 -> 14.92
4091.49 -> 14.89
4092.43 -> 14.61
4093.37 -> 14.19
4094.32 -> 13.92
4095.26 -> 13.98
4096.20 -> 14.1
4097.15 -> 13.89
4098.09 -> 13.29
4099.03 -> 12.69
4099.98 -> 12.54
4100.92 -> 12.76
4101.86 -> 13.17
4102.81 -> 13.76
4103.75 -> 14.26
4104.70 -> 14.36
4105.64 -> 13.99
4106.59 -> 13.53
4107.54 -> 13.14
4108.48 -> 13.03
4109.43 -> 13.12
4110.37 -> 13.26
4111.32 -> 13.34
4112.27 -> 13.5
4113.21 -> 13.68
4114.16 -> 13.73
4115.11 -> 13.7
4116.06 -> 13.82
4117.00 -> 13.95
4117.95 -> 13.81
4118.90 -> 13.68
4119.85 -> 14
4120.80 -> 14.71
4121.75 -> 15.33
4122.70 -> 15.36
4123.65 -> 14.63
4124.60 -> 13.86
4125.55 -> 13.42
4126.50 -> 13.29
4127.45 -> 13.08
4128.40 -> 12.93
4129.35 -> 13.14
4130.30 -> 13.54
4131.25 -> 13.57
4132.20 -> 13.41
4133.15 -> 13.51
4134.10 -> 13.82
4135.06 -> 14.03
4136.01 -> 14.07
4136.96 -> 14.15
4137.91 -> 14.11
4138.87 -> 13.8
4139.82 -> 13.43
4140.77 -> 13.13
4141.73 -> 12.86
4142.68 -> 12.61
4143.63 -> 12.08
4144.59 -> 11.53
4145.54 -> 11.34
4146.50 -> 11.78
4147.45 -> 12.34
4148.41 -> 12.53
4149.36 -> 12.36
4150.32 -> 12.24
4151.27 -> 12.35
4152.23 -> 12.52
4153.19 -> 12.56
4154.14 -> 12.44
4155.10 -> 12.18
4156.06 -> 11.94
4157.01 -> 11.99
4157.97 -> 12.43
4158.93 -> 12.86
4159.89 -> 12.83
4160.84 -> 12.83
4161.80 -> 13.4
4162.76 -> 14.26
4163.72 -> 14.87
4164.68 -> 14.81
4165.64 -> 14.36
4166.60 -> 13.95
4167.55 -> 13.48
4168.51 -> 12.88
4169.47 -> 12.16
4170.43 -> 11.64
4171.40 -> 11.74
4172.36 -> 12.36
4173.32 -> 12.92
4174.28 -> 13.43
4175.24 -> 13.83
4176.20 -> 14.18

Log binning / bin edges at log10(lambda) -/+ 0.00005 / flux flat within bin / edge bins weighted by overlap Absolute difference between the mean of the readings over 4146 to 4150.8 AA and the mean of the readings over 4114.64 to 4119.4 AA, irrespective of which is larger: 1.54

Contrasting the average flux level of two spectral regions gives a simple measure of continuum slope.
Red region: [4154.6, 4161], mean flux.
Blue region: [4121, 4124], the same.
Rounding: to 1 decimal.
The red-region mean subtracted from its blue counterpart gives 2.7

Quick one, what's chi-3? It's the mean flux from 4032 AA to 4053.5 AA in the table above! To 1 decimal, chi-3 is 14.6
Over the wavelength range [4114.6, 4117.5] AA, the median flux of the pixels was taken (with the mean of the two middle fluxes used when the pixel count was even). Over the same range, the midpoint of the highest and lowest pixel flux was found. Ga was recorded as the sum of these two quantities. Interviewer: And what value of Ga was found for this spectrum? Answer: 27.6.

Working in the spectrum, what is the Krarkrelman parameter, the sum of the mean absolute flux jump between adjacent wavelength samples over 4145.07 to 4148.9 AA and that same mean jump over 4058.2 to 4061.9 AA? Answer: 0.74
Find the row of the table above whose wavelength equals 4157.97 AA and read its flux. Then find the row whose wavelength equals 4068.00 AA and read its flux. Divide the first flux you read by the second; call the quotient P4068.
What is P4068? 0.98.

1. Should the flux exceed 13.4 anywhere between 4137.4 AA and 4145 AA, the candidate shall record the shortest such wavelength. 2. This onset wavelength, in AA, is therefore 4137.91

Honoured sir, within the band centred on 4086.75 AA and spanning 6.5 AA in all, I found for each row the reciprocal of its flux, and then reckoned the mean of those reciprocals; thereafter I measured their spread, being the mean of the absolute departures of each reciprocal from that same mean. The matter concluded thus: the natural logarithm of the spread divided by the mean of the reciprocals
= -4.0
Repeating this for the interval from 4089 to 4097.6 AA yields -3.6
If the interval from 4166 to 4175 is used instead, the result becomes -2.9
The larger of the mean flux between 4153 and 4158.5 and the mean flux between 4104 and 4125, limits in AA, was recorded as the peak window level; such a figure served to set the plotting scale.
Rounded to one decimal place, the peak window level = 13.9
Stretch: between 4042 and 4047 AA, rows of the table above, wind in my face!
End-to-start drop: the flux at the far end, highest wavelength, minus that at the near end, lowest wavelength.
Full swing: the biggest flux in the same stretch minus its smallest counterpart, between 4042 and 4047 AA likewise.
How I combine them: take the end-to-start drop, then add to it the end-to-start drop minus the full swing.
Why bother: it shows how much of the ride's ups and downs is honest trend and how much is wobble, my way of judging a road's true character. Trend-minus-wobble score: -8.7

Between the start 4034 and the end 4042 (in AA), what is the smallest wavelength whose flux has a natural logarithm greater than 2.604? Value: 4034.42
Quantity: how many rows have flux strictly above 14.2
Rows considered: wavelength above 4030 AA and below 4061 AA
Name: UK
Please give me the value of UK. 14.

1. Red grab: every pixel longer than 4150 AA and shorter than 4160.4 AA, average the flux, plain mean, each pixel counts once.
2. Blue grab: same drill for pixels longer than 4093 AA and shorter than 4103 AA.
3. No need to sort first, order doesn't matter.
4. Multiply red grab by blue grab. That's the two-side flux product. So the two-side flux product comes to 167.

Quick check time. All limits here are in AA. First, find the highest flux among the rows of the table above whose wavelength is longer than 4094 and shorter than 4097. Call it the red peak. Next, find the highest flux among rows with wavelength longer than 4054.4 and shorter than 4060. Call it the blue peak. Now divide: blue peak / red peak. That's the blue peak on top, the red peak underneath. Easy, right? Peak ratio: 0.91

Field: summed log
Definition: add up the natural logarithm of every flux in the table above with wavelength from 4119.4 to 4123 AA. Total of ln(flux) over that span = 10.8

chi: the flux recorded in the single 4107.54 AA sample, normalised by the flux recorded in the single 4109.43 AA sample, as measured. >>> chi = 1.00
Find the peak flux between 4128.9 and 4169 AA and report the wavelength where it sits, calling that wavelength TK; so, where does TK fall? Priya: 4163.72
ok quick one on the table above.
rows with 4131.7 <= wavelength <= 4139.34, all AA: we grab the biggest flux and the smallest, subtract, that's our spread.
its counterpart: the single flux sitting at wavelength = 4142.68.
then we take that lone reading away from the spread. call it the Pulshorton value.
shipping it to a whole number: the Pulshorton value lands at -12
